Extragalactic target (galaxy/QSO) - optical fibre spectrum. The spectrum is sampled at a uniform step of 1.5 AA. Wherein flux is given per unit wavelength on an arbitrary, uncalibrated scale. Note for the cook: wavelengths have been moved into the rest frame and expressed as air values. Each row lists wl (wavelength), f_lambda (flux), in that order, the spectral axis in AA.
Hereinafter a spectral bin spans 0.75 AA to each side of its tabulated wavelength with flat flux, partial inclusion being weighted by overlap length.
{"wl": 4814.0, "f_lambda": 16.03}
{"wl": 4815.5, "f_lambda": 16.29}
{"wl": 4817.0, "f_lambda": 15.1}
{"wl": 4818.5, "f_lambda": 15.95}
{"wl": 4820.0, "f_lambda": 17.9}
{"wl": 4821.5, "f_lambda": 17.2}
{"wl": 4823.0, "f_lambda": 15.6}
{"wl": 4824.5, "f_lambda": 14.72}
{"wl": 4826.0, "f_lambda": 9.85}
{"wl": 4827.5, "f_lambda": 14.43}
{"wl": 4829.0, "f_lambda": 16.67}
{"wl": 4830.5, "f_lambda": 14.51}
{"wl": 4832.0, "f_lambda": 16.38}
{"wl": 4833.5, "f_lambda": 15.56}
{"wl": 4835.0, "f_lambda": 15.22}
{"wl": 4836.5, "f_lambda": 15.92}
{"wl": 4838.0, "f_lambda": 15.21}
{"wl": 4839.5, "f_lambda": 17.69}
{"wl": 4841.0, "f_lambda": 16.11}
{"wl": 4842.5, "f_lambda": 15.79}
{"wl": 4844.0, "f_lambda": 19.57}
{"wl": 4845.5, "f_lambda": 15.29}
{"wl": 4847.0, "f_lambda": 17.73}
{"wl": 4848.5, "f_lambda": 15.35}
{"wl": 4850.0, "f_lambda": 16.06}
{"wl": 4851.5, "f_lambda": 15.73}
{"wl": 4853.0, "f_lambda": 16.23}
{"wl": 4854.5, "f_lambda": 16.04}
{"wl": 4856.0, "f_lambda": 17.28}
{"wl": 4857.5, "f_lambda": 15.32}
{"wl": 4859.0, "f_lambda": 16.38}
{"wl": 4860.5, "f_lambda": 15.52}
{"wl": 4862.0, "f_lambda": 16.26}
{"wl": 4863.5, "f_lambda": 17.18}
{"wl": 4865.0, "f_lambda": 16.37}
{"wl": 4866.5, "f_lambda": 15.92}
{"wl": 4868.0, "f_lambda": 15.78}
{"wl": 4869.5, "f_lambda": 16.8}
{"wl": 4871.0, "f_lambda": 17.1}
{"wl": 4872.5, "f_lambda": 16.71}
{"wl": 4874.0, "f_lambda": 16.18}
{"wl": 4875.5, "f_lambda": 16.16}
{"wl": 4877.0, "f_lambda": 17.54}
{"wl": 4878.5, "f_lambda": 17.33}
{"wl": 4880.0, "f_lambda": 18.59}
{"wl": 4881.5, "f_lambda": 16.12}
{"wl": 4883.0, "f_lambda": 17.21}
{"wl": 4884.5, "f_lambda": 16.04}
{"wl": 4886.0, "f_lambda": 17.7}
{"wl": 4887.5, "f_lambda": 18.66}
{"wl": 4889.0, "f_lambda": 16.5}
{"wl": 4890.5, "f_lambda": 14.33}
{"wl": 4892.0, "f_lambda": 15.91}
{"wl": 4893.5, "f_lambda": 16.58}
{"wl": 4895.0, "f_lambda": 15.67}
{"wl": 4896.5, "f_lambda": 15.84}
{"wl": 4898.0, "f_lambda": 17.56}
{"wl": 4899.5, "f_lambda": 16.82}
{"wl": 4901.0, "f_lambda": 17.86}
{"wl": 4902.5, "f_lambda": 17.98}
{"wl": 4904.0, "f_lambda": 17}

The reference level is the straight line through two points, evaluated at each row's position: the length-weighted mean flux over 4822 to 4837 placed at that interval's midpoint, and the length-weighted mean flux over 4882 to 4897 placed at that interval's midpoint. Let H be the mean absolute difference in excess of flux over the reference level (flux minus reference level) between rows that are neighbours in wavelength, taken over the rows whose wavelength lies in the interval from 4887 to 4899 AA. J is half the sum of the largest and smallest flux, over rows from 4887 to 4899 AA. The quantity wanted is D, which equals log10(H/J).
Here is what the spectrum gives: -1.09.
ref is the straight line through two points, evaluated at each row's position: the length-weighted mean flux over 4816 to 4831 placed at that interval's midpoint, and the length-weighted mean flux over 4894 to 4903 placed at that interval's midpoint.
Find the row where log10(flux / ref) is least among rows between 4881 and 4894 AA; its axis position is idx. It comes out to 4890.5 AA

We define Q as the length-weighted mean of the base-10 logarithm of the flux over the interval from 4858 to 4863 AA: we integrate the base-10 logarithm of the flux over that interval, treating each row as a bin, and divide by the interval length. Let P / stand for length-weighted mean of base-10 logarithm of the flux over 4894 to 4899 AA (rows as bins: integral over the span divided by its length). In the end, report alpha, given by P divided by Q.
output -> 1.01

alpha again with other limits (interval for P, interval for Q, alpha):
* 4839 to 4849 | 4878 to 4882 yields 0.99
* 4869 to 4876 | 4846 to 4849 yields 1.00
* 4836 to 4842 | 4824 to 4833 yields 1.05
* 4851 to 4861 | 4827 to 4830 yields 1.01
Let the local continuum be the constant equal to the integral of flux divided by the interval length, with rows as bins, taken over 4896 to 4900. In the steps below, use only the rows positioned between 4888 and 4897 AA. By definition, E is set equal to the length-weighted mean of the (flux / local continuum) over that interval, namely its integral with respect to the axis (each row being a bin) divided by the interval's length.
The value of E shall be 0.946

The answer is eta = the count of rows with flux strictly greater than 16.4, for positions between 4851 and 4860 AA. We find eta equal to 1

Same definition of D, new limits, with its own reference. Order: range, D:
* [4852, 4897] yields -1.22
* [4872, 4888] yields -1.21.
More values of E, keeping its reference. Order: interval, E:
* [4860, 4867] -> 0.970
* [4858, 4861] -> 0.949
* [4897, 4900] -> 1.019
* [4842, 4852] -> 0.985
